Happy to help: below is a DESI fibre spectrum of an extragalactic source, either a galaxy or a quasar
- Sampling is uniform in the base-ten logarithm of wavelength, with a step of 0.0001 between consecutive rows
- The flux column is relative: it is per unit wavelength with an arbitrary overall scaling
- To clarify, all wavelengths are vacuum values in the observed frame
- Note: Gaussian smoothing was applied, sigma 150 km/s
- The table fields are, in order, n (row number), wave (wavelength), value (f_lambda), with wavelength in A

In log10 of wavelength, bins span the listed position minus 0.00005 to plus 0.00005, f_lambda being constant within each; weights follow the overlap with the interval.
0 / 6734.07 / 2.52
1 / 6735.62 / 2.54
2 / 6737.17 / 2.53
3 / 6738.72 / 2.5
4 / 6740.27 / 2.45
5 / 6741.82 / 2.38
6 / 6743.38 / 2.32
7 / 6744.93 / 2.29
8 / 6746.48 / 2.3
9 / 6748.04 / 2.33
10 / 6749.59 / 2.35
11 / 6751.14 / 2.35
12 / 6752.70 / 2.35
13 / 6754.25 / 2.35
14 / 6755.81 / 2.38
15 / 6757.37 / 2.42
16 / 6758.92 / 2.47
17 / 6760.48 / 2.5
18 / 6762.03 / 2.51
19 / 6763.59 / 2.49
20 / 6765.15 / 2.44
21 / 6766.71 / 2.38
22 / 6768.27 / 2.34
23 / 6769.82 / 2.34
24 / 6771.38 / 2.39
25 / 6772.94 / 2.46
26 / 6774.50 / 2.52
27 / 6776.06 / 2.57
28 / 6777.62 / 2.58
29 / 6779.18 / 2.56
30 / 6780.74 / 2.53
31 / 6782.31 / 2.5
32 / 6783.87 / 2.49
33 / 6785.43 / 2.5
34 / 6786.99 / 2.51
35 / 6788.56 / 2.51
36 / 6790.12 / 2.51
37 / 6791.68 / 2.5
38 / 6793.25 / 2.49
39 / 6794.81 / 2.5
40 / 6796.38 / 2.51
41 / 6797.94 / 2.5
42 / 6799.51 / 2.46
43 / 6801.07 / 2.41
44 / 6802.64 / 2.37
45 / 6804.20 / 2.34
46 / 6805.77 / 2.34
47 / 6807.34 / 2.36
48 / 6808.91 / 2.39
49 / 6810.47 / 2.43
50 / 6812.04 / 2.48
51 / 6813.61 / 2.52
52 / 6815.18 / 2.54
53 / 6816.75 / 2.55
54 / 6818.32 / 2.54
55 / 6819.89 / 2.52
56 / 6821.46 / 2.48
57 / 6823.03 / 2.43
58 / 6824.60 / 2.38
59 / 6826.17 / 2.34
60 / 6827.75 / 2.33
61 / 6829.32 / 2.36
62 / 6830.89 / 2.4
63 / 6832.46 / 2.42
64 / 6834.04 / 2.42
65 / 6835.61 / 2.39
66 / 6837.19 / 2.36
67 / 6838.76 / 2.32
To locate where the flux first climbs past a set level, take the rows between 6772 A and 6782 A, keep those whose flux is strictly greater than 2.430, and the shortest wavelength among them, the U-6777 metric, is 6772.94 A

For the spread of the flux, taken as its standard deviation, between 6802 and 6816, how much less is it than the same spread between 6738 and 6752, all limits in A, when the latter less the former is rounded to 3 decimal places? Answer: -0.007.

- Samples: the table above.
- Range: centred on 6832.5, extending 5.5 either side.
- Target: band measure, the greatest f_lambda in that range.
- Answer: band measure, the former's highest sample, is 2.42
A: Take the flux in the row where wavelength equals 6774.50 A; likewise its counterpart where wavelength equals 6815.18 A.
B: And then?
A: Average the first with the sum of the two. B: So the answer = 3.79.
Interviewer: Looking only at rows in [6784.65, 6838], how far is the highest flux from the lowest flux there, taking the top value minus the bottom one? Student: 0.22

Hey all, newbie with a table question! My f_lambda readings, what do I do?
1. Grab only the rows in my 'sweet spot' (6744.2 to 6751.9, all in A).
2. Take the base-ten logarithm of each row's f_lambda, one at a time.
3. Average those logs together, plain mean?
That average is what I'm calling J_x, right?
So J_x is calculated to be 0.366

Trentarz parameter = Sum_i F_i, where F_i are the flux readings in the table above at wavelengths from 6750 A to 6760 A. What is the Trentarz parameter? 14.3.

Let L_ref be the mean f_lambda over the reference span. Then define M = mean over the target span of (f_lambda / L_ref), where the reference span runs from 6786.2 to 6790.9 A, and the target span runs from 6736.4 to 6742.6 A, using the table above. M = 0.98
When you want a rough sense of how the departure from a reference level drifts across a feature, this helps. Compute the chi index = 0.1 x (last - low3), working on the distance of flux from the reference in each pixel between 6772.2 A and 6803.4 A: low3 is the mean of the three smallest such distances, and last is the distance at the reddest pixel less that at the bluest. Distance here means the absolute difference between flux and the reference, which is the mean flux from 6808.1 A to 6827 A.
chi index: 0.0078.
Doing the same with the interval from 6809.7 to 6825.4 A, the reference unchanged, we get 0.0029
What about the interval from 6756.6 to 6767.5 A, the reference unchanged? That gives 0.0022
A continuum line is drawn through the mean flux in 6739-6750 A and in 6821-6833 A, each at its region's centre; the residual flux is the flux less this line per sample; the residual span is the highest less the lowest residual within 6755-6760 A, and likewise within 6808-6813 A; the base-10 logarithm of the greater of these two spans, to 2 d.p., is -1.05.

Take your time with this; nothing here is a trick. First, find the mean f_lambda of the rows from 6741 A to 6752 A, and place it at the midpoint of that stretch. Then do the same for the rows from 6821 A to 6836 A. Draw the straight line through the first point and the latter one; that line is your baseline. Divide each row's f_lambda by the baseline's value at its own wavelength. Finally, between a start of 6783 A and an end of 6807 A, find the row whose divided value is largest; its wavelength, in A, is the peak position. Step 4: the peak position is 6786.99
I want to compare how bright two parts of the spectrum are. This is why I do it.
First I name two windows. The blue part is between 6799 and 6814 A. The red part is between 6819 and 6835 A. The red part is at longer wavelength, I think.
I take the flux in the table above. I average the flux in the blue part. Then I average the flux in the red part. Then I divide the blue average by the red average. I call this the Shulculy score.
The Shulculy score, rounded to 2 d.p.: 1.00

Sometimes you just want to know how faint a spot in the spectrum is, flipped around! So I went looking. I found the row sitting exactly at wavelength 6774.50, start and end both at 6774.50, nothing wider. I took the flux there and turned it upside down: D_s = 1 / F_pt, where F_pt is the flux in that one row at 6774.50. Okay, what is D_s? 0.397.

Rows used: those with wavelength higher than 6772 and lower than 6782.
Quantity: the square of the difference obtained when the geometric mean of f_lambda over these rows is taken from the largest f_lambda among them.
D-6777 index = 0.0019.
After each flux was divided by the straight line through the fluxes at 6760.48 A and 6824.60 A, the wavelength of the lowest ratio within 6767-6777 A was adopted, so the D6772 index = 6768.27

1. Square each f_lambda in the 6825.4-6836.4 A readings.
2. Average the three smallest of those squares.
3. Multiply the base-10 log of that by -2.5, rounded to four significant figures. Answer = -1.849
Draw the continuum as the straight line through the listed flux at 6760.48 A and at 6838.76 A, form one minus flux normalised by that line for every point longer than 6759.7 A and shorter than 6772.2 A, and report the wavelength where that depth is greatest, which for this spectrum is 6768.27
